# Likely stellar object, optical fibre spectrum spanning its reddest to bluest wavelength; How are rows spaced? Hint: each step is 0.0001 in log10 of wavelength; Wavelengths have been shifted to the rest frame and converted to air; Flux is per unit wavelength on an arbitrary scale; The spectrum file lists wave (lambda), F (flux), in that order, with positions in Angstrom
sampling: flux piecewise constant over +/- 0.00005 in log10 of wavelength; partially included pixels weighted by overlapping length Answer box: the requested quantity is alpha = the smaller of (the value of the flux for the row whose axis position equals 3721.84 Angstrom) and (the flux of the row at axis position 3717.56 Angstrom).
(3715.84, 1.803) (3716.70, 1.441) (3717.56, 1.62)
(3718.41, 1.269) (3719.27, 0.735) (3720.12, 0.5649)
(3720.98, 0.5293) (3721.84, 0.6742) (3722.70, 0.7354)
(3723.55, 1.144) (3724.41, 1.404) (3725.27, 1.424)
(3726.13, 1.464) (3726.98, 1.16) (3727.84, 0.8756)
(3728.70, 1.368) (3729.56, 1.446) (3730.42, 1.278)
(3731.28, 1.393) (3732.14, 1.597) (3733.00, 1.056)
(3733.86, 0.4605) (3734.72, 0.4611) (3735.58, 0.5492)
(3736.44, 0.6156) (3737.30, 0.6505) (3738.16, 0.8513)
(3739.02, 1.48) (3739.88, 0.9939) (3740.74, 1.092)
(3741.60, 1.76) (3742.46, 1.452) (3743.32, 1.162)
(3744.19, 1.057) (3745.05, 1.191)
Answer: 0.67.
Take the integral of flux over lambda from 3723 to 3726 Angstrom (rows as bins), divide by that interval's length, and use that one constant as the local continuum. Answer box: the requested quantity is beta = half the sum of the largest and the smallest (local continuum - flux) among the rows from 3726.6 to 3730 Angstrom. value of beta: 0.15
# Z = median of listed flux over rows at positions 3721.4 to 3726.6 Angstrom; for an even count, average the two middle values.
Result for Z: 1.27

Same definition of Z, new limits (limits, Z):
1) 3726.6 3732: 1.32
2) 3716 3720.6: 1.27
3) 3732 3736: 0.55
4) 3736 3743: 1.04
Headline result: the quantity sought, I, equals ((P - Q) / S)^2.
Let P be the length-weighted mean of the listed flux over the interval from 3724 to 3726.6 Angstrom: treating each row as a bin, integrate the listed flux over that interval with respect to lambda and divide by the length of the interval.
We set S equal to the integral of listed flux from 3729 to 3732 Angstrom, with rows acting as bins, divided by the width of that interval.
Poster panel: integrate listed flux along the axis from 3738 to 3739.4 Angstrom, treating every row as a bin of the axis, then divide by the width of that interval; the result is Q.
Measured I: 0.023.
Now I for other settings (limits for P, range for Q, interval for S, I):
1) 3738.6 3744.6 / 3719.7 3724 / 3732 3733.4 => 0.188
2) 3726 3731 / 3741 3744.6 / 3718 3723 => 0.014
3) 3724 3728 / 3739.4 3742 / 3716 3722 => 0.000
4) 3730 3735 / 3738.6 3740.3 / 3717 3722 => 0.038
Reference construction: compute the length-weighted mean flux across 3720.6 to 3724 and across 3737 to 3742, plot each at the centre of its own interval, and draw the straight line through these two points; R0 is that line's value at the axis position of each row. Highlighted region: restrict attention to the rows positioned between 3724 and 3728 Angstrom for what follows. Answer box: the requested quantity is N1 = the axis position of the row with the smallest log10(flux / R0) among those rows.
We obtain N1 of 3727.84 Angstrom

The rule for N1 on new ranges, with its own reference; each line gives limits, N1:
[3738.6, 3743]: 3739.88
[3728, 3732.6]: 3730.42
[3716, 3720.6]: 3720.12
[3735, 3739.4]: 3735.58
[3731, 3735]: 3734.72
